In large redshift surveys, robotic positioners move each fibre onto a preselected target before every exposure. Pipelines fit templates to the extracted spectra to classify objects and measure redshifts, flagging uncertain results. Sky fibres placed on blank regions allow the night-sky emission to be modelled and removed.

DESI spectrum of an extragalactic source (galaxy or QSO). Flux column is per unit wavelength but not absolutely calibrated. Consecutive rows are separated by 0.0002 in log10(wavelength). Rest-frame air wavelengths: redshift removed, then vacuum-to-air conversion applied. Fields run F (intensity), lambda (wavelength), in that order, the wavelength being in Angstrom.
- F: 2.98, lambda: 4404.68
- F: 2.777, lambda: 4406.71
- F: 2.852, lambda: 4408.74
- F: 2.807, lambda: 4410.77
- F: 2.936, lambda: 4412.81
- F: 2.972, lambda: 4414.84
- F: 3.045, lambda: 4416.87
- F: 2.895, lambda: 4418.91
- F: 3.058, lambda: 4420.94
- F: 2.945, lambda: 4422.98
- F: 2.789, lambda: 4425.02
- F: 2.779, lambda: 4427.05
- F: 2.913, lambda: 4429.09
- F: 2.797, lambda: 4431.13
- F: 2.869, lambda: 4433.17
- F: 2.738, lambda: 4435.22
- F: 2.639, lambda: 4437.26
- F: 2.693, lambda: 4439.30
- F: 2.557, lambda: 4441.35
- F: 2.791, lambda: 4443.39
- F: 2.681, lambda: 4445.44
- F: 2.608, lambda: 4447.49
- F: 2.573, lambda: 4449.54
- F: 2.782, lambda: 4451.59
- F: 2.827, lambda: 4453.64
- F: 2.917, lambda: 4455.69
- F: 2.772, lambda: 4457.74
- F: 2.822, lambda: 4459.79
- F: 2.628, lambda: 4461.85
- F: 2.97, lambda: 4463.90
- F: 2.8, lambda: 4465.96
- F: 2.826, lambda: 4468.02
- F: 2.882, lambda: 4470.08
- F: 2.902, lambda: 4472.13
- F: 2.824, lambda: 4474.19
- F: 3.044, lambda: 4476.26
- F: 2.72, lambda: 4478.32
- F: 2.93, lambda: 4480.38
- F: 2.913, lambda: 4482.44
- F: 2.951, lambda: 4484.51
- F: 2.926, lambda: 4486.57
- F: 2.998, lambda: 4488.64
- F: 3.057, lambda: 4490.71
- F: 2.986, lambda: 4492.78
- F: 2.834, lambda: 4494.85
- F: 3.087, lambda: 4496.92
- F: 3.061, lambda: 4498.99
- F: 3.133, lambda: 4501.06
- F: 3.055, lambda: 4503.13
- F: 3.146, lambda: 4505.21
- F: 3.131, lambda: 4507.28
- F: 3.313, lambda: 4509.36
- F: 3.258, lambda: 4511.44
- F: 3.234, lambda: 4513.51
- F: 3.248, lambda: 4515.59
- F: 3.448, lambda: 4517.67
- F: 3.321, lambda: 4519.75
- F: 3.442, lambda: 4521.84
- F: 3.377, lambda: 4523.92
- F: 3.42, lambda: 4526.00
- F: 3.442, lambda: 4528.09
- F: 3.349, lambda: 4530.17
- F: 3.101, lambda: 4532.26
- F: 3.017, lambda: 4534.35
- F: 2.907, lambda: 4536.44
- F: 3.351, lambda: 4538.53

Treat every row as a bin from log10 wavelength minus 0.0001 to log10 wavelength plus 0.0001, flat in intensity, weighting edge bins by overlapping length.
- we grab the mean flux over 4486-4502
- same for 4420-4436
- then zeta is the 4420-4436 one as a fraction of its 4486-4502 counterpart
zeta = 0.95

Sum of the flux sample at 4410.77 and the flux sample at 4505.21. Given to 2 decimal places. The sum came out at 5.95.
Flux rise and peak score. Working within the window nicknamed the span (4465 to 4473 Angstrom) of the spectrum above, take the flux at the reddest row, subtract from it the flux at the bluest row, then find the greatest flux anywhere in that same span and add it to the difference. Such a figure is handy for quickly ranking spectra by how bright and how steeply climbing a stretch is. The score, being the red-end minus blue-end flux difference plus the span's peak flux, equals 3.00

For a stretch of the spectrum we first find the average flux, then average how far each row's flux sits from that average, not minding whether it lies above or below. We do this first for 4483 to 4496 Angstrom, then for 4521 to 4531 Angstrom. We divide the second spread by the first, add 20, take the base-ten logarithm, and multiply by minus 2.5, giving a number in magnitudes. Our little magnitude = -3.29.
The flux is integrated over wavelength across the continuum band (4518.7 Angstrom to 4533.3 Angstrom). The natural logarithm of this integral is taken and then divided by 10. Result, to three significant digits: 0.389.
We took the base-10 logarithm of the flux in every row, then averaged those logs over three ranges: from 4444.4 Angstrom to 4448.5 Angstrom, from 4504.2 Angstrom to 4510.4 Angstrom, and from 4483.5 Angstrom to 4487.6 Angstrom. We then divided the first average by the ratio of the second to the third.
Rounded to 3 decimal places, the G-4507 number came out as 0.392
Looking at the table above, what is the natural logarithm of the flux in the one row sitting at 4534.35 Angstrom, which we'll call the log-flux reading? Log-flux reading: 1.10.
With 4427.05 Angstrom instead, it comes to 1.02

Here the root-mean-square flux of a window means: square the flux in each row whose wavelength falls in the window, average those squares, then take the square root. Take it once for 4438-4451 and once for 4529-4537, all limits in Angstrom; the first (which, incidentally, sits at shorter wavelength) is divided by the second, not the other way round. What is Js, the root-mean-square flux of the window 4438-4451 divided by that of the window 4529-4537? 0.86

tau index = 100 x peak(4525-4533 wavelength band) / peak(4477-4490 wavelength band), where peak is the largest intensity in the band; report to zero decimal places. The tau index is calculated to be 115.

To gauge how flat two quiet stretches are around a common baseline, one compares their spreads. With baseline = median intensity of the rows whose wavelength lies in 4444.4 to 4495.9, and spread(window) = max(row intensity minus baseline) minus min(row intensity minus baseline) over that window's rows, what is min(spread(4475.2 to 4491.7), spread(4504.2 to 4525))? 0.32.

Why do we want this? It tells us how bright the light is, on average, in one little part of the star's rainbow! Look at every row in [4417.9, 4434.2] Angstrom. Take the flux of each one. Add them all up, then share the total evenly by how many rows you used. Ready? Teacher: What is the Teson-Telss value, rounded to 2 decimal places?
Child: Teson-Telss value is 2.88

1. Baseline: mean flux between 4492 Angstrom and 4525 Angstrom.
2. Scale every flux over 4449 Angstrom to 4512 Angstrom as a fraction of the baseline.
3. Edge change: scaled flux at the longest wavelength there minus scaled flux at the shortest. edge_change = 0.21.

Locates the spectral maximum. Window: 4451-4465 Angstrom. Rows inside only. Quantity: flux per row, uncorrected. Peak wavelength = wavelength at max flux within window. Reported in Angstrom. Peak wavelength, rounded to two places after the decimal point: 4463.90 Angstrom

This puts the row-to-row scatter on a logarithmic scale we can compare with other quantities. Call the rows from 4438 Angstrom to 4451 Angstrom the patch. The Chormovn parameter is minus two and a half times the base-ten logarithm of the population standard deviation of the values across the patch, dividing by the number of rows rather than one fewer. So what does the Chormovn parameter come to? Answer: 2.73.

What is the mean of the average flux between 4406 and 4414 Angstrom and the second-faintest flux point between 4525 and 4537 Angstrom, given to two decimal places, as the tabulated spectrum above 2.93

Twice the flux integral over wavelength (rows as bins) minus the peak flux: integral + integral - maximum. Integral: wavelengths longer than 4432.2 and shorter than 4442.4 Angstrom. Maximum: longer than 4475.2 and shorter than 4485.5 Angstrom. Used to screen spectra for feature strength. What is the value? 52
